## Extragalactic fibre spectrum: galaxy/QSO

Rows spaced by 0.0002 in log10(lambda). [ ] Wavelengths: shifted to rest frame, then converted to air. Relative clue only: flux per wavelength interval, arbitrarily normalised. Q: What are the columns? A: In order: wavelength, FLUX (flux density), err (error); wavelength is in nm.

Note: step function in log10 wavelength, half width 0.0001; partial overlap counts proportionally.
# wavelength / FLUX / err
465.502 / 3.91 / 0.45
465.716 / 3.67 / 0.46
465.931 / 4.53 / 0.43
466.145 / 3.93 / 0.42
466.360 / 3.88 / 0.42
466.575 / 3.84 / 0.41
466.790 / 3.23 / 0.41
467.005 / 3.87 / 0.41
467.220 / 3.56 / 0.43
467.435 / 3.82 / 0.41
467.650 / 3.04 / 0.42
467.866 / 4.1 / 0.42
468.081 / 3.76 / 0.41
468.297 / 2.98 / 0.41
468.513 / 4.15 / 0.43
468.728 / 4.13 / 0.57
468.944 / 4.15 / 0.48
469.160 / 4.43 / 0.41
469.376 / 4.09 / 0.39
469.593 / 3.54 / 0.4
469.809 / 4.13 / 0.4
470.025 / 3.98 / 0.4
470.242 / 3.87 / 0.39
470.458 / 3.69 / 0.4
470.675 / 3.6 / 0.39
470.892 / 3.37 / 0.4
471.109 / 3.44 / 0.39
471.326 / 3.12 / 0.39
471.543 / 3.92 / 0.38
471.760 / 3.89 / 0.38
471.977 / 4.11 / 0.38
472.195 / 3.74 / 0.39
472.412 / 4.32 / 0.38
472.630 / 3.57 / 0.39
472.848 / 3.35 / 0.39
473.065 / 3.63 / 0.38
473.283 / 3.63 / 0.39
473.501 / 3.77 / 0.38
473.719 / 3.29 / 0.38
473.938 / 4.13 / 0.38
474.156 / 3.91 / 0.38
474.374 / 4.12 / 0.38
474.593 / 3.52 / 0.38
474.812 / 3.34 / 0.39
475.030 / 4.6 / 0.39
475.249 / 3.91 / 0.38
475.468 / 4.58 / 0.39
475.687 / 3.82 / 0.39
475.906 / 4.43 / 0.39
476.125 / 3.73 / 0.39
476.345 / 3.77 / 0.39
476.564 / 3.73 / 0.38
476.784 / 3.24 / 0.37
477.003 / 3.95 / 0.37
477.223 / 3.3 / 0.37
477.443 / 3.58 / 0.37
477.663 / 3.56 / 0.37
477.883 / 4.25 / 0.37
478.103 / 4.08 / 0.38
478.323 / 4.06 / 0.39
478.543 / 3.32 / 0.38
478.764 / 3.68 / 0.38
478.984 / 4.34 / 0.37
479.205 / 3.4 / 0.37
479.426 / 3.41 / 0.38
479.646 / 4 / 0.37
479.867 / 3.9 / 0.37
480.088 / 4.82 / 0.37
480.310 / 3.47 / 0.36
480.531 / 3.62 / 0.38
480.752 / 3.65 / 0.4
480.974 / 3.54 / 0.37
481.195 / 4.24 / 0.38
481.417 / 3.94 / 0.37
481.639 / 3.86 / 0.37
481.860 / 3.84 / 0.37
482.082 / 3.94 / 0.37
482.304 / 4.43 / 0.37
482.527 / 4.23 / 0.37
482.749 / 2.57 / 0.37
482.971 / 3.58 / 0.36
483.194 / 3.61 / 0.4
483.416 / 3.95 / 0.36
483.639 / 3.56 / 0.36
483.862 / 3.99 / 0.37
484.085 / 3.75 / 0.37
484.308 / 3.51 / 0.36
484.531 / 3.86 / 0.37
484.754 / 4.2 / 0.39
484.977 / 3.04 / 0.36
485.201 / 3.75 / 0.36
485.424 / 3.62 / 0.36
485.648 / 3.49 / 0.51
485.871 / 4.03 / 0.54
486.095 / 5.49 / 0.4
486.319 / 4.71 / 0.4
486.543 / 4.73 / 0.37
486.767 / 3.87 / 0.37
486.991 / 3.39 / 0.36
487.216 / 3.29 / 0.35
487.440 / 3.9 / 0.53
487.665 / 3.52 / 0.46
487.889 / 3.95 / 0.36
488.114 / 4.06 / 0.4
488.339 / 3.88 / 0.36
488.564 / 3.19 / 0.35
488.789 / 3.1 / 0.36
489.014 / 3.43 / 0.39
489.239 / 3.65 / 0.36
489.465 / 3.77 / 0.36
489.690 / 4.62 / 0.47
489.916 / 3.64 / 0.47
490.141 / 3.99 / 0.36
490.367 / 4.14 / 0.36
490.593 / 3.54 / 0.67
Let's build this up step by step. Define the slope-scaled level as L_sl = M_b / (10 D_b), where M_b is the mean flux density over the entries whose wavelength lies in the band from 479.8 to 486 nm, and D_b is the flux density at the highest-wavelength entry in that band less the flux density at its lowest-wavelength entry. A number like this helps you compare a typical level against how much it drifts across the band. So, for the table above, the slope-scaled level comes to 2.9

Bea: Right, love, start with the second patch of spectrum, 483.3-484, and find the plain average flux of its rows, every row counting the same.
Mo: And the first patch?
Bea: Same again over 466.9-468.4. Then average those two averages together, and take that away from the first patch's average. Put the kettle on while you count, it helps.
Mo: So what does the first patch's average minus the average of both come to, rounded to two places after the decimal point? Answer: -0.12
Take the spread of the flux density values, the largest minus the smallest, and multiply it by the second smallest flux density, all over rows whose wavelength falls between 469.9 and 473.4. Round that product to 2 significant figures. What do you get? 4.0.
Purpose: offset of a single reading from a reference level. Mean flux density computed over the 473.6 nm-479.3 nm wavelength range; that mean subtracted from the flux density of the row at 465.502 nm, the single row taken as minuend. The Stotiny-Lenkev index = 0.1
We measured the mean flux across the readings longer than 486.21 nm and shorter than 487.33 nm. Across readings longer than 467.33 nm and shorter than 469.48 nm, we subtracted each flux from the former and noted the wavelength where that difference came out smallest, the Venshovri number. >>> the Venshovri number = 469.160 nm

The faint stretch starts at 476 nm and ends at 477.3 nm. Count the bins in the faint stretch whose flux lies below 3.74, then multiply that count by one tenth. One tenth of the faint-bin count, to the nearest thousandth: 0.400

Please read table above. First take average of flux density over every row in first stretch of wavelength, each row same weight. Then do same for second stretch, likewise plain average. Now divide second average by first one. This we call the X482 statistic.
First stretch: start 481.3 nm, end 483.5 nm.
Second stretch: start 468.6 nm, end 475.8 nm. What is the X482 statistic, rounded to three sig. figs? 1.01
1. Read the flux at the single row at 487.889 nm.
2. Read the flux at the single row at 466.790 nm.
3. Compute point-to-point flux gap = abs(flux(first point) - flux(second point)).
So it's 0.72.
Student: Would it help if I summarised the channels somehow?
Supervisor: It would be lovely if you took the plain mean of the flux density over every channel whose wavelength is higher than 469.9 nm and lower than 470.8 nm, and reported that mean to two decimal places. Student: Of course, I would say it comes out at 3.78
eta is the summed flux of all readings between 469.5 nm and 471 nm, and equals 26.2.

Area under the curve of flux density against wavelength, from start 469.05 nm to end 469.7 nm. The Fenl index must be 2.61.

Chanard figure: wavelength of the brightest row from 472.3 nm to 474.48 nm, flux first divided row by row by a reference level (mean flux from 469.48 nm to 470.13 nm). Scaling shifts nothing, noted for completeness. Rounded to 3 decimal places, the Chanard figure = 472.412 nm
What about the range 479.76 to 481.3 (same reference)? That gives 480.088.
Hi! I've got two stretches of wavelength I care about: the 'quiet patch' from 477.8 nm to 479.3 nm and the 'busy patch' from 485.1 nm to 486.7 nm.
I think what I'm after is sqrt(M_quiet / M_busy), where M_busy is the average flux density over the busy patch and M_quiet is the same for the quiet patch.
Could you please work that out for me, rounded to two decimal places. 0.95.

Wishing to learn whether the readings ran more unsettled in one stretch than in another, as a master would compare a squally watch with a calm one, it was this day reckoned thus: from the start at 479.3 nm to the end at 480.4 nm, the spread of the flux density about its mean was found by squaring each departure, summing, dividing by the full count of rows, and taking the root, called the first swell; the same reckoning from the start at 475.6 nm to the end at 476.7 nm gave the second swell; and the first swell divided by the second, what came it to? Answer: 1.88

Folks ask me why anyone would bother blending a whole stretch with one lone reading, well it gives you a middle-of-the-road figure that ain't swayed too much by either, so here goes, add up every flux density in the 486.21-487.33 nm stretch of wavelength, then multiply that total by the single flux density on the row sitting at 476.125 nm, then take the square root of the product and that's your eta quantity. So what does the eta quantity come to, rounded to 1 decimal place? 8.6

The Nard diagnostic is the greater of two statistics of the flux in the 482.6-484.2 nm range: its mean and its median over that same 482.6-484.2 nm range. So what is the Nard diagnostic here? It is 3.61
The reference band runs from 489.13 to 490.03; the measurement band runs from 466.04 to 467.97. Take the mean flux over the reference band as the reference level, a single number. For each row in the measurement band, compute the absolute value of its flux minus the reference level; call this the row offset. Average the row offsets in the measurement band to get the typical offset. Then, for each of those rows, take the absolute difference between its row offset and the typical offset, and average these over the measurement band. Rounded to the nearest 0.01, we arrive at 0.25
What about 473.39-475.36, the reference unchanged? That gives 0.23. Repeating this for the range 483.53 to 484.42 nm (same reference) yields 0.13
